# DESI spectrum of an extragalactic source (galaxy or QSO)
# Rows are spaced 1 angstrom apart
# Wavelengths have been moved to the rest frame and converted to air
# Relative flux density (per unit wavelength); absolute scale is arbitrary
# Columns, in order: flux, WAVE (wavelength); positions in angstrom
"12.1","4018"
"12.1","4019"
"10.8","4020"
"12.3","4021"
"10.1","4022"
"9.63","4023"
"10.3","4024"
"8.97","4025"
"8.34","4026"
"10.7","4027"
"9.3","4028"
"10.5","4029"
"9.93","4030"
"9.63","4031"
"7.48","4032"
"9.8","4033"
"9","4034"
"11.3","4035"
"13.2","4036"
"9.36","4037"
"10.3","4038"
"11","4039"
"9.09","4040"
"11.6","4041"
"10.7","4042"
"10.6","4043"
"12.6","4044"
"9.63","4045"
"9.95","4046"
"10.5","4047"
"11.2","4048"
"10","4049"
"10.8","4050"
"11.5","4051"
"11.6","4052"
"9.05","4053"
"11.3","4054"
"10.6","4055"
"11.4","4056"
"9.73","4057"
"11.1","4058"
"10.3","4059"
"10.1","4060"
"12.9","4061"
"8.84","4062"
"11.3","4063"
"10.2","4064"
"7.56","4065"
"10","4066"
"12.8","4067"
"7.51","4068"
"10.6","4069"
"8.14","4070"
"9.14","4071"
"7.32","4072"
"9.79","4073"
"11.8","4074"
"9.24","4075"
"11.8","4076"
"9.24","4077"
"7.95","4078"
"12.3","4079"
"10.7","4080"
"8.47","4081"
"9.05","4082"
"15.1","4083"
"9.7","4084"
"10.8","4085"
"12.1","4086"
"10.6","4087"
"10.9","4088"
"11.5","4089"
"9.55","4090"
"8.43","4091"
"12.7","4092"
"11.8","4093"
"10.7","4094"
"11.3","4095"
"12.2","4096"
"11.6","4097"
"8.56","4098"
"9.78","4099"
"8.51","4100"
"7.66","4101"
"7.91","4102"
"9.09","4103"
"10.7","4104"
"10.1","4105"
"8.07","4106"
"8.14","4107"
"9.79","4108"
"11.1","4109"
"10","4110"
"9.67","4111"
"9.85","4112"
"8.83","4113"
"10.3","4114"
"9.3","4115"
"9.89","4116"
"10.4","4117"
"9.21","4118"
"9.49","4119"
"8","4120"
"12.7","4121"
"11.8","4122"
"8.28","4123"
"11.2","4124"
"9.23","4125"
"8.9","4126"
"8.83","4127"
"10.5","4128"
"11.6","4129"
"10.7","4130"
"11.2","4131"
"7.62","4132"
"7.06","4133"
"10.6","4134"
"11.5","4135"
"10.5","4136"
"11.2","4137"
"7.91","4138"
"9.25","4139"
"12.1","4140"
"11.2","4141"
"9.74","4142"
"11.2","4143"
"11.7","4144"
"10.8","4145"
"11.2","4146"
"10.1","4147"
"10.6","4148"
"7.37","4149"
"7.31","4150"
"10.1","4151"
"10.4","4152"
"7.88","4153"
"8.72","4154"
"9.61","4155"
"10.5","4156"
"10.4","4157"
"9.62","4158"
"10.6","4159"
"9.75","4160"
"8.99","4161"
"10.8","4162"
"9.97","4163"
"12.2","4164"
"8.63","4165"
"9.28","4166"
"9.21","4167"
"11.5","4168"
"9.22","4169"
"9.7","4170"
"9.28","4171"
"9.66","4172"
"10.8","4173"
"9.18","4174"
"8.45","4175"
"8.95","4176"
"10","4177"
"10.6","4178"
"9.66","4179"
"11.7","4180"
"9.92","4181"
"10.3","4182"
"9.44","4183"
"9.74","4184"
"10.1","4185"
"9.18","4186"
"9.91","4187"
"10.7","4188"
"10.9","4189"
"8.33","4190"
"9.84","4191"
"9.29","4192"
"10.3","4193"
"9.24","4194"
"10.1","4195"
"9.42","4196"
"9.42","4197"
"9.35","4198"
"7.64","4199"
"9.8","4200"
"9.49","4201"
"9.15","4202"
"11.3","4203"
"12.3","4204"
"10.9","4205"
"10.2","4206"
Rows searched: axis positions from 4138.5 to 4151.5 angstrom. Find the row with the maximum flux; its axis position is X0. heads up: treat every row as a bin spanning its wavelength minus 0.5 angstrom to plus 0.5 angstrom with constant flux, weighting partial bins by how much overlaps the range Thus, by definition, 4140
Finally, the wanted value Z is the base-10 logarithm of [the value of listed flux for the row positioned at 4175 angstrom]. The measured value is 0.93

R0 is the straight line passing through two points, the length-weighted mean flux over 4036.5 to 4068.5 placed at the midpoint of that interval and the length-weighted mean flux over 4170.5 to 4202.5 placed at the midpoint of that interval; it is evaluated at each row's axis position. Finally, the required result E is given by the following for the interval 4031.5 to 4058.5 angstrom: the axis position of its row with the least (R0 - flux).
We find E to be 4036 angstrom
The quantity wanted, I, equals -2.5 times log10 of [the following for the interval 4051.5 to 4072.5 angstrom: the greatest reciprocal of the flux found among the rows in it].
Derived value 2.16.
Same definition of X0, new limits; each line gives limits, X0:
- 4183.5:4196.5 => 4189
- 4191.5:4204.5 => 4204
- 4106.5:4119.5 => 4109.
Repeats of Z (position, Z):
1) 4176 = 0.95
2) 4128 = 1.02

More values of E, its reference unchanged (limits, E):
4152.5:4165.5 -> 4164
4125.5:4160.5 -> 4140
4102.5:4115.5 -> 4109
